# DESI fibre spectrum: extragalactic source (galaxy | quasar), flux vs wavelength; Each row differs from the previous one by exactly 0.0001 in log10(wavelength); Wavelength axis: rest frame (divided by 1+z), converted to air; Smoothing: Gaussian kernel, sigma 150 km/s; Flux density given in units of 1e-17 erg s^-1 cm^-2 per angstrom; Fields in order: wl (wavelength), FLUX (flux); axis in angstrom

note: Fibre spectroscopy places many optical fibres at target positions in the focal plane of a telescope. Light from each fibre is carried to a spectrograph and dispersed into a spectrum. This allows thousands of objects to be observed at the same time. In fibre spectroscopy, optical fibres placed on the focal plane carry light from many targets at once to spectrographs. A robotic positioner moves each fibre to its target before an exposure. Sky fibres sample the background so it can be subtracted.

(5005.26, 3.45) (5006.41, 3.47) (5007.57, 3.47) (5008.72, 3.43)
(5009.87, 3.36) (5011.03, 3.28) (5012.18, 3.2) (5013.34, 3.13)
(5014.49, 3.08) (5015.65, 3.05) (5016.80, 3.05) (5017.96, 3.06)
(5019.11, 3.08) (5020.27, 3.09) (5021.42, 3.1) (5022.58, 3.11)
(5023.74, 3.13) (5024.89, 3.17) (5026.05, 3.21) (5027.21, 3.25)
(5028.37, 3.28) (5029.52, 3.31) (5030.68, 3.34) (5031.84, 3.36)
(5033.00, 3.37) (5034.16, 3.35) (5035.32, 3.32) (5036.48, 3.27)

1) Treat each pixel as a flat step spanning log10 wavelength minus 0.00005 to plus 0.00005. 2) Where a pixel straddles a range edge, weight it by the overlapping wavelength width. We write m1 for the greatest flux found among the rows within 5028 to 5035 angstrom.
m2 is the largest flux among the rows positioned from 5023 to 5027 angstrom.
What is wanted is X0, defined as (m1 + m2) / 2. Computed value 3.29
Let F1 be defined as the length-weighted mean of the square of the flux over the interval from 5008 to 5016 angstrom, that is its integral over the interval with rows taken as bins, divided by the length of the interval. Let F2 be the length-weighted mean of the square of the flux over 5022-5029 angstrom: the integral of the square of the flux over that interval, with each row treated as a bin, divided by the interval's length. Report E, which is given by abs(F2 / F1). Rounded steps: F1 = 10.4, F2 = 10.2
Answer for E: 0.98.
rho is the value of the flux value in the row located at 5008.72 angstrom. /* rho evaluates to 3.43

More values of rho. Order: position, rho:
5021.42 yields 3.1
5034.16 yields 3.35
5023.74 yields 3.13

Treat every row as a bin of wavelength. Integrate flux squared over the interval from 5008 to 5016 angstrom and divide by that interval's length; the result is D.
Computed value 10.4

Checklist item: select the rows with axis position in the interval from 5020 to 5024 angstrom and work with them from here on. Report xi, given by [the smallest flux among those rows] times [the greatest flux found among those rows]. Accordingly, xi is 9.7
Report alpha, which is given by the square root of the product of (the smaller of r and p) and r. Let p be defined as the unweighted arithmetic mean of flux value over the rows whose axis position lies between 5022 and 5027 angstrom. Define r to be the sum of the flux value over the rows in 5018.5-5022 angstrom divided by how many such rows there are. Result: 3.09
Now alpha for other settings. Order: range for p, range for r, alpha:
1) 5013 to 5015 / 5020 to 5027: 3.12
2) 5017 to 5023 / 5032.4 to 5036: 3.21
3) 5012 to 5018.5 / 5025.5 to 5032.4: 3.19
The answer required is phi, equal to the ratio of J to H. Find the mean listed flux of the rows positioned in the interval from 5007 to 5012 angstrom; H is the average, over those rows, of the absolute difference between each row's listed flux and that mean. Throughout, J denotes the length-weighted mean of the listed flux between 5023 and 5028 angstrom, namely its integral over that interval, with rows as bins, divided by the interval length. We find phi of 49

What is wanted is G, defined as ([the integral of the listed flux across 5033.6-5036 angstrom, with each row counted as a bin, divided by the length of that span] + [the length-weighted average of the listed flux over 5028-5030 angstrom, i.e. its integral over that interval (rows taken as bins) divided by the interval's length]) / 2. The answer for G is 3.32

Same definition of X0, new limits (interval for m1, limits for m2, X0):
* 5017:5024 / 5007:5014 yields 3.30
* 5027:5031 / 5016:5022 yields 3.22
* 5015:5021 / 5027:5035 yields 3.23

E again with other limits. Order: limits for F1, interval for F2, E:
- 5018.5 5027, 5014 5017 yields 0.95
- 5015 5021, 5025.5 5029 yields 1.12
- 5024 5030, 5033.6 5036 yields 1.06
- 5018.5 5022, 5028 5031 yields 1.15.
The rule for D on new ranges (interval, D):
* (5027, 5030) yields 10.8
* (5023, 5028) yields 10.2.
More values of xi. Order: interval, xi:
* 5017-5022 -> 9.5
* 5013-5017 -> 9.5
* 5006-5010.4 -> 11.7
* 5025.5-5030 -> 10.6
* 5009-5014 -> 10.5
